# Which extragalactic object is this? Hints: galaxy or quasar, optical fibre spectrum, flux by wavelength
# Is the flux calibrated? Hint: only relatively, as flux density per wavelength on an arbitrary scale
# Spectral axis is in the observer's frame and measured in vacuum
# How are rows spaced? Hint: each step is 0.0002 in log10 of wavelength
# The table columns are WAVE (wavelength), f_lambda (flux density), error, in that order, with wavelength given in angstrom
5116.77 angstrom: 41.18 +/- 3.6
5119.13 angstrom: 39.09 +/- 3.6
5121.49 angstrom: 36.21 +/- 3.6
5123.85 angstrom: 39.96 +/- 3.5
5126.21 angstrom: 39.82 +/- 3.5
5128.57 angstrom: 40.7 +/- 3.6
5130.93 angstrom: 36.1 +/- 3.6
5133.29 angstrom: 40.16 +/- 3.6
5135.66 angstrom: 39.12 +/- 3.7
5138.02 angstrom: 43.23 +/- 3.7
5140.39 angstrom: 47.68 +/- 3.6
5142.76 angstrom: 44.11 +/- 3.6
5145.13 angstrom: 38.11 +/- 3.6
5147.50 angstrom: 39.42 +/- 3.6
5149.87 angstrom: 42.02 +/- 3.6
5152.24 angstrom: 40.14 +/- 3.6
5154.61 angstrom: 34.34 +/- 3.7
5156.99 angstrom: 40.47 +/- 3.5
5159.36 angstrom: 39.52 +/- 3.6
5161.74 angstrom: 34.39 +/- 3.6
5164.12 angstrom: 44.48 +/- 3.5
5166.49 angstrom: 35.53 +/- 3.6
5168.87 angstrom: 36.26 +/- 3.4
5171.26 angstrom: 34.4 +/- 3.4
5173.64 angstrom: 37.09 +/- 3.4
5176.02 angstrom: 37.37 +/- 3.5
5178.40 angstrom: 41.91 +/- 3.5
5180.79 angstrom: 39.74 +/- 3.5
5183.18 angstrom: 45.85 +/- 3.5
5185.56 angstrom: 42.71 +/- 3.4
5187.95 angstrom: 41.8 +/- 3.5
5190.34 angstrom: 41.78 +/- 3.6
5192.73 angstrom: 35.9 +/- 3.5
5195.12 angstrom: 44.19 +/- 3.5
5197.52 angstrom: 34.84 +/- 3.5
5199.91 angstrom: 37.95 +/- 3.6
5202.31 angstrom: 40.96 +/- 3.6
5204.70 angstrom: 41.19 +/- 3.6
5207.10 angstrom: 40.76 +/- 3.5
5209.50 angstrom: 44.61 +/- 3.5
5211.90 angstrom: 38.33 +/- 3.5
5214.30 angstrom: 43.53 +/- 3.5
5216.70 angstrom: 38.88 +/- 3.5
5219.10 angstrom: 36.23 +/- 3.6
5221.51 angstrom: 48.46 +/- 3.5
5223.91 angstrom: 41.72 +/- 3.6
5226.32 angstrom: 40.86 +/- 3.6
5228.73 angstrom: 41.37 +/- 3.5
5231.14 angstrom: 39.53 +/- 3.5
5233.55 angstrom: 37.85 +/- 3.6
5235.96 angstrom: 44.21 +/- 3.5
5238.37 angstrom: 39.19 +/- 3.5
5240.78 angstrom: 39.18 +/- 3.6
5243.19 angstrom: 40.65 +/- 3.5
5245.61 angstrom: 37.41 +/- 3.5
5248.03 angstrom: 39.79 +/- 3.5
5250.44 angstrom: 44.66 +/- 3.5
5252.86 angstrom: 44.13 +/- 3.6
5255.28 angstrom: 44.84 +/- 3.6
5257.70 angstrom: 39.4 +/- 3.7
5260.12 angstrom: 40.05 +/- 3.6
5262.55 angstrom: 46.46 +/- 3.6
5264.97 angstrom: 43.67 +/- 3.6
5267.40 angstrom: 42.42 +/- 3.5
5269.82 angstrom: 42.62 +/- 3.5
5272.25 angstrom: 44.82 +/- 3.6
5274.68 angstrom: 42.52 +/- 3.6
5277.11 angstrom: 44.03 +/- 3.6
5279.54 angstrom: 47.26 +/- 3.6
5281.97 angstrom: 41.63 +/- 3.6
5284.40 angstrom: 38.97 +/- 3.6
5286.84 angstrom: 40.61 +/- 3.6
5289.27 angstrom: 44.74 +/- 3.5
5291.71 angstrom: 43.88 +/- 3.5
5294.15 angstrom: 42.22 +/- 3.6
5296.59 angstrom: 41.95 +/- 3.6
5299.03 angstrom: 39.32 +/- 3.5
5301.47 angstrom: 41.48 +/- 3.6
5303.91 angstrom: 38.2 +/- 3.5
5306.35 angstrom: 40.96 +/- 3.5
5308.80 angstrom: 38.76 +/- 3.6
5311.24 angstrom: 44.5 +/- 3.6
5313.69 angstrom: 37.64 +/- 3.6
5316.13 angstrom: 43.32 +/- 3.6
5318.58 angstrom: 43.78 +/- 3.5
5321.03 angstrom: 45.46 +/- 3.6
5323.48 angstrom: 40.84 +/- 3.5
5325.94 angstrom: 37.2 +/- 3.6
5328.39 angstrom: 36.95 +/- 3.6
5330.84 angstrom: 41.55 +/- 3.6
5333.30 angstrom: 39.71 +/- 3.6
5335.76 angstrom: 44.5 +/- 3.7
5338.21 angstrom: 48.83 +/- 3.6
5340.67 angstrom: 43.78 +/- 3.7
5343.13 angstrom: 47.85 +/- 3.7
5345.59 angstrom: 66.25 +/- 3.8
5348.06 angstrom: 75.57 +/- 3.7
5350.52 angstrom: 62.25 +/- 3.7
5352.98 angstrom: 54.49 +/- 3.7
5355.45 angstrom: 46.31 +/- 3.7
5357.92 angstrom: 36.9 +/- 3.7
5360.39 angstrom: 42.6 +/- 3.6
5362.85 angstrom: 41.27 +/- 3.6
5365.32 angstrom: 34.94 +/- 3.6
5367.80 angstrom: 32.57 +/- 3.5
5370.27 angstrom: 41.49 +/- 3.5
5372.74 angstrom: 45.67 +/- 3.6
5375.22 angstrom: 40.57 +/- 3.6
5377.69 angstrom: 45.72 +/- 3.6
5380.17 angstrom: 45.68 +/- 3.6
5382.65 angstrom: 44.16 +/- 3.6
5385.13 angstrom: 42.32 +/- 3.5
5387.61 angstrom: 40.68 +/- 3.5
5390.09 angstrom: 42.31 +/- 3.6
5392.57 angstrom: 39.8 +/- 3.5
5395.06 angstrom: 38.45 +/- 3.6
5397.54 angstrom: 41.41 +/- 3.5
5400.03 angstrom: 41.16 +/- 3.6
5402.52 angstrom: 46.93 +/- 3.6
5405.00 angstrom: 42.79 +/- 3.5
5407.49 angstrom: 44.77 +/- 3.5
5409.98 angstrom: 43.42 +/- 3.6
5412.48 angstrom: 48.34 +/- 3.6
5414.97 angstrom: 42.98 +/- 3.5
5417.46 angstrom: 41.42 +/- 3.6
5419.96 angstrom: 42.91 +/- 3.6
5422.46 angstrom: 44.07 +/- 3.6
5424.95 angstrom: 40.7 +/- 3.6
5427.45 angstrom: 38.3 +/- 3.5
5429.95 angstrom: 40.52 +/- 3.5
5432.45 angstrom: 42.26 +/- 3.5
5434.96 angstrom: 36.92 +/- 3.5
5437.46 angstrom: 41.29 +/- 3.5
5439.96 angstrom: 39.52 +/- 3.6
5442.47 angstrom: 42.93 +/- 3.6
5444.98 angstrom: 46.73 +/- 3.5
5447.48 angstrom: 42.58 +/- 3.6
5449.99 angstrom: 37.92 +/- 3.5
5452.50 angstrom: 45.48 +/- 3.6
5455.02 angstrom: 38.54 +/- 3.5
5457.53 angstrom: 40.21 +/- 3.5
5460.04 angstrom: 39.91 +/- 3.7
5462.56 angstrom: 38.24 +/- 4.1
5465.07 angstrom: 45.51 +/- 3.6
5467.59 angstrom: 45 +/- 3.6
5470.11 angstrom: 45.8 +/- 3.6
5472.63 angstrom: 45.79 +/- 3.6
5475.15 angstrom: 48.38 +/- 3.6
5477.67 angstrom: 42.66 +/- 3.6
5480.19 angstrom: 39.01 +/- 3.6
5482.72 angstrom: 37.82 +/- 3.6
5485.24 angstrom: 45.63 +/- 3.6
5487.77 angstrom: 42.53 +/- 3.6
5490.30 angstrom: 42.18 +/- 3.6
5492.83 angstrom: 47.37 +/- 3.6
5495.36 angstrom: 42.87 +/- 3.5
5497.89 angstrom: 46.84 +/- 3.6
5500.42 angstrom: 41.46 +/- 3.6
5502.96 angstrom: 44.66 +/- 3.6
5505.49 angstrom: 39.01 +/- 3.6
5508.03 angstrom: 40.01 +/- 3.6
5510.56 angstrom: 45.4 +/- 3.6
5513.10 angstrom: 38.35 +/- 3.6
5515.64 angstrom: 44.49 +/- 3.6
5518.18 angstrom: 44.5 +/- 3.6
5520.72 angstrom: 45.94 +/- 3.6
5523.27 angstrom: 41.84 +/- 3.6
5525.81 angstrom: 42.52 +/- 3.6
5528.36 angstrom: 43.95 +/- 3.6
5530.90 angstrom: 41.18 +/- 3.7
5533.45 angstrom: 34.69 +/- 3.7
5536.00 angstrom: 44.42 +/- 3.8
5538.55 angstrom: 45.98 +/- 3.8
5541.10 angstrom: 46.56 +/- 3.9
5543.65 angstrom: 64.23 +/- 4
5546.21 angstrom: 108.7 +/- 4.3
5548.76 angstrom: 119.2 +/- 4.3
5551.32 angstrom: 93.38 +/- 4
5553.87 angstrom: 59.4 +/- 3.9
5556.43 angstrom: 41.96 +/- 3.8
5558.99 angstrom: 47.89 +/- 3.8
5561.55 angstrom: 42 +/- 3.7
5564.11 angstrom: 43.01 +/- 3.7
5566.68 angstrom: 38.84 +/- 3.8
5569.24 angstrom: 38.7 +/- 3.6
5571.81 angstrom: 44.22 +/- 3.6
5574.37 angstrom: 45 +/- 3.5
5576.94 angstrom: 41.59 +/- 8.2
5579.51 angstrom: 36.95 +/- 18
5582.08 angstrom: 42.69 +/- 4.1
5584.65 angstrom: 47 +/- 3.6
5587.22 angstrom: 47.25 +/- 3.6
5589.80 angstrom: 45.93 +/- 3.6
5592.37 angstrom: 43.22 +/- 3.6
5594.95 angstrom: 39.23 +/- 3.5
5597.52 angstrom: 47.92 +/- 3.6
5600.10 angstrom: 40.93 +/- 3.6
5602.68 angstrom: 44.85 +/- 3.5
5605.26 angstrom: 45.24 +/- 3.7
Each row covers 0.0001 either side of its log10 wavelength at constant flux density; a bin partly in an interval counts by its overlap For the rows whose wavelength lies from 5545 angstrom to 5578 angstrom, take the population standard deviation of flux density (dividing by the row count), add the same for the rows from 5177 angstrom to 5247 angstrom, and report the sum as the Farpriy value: 30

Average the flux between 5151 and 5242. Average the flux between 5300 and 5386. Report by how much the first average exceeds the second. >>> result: -4.5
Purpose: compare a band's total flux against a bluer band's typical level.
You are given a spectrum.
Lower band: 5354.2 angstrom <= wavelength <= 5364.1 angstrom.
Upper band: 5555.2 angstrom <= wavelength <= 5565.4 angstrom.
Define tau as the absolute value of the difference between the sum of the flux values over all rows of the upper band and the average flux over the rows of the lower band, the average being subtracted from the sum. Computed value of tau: 133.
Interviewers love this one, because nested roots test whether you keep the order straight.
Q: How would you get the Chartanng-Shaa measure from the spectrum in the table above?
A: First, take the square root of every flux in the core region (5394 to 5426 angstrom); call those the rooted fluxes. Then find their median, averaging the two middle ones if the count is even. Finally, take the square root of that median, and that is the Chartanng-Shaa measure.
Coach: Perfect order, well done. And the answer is 2.56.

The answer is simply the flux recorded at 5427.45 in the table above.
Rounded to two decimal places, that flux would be 38.30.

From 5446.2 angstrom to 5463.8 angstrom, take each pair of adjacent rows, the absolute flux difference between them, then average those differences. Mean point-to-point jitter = 3.8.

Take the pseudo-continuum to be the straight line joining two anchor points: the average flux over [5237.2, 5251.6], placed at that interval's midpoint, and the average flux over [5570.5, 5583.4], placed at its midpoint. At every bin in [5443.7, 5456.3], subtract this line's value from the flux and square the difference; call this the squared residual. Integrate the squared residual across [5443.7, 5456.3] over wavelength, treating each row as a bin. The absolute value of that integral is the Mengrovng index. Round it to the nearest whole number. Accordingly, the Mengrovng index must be 170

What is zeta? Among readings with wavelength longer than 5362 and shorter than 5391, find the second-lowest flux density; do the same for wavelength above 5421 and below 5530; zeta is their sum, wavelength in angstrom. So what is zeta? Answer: 72.8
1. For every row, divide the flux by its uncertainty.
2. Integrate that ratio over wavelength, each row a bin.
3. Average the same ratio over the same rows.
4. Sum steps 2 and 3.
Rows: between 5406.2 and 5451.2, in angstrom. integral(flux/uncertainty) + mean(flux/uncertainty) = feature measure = 545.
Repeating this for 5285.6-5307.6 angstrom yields 269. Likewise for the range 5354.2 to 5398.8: 526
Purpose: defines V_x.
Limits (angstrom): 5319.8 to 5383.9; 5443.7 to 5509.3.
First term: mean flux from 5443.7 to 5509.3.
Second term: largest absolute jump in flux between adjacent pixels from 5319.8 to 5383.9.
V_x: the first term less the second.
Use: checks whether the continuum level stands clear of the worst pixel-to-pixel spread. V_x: 24.4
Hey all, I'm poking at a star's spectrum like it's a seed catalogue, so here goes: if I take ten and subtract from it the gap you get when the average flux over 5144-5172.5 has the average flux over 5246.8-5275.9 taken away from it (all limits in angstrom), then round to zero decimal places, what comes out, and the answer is 15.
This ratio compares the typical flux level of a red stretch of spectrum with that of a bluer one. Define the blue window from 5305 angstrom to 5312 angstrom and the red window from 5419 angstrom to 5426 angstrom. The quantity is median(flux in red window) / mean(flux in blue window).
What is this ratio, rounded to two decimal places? 1.04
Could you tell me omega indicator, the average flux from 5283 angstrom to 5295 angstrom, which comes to 42.1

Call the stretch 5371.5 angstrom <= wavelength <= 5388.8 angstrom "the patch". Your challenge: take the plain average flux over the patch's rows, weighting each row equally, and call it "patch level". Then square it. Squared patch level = 1896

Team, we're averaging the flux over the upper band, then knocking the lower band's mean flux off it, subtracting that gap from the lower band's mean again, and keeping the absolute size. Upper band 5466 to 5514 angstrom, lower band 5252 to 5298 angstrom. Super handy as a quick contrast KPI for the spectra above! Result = 43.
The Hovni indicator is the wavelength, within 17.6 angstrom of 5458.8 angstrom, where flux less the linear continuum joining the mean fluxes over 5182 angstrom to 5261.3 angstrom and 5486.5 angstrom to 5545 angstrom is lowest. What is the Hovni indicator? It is 5449.99 angstrom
